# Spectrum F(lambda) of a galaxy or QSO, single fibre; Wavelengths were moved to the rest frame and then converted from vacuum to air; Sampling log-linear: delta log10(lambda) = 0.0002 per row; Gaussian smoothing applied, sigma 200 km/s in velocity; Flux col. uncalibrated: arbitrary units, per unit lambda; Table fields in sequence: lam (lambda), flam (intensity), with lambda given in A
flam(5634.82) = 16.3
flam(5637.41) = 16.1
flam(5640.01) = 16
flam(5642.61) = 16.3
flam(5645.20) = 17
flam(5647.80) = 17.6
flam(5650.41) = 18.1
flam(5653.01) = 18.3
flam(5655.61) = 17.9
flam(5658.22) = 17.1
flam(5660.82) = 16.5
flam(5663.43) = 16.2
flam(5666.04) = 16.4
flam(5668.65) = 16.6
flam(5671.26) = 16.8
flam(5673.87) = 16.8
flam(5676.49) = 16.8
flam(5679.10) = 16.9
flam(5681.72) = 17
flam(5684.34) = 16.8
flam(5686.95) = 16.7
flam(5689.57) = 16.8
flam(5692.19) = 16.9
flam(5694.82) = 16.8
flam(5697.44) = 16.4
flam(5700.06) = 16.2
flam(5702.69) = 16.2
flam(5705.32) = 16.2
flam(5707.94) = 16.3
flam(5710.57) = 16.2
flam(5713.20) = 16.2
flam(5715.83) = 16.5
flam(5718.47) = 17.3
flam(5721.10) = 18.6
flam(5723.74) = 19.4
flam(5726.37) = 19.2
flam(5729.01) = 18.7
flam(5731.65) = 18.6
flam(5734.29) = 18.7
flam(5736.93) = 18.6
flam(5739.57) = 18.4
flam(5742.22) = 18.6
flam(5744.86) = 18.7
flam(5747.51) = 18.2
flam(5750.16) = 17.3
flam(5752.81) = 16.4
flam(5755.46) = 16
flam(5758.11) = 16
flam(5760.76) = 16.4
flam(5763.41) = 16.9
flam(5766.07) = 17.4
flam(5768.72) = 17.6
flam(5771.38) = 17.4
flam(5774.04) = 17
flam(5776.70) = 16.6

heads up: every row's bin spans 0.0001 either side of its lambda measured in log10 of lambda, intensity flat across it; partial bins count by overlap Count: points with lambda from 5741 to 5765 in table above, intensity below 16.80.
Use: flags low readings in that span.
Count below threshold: 4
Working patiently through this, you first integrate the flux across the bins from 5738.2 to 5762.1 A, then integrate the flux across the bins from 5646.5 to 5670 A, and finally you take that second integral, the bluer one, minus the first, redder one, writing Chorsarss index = -10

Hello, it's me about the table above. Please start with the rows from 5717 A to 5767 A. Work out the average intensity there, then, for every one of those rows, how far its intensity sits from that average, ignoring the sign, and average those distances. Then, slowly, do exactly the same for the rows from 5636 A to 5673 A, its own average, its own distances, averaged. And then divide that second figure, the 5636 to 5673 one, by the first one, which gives 0.7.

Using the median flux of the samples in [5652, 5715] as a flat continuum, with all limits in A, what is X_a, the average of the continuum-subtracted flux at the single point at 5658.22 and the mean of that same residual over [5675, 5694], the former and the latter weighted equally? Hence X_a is 0.22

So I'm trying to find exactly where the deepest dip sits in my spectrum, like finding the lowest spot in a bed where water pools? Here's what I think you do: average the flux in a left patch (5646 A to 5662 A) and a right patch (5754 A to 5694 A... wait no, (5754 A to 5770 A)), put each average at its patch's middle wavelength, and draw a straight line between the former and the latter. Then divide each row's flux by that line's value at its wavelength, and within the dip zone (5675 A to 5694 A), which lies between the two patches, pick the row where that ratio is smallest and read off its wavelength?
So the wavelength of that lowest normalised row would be 5686.95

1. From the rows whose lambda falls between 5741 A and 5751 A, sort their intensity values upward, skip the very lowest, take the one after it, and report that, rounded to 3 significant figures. 18.2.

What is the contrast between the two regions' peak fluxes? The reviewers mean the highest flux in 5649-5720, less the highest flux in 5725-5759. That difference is -0.9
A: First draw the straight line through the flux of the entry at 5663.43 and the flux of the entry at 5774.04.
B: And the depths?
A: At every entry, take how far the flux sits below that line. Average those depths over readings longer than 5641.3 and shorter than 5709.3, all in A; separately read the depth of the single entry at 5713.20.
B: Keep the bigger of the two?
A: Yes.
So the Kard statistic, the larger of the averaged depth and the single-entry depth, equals 0.36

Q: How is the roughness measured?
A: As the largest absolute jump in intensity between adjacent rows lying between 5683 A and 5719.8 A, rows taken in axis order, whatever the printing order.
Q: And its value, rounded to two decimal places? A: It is 0.80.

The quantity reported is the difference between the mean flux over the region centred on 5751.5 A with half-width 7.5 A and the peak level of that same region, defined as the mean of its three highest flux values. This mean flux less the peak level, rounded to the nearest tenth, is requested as -1.0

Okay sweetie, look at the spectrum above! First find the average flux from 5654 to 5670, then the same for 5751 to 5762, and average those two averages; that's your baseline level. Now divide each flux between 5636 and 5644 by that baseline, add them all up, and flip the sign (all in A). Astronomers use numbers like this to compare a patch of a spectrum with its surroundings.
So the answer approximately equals -2.93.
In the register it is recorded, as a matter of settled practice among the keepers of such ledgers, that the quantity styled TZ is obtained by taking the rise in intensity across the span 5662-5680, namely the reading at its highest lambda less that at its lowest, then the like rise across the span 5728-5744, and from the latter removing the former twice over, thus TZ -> -1.5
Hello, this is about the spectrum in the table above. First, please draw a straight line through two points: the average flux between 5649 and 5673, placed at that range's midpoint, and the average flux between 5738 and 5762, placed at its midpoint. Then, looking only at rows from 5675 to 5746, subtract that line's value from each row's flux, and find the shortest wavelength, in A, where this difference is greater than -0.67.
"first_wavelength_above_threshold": 5676.49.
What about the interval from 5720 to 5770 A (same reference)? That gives 5721.10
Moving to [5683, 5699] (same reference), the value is 5684.34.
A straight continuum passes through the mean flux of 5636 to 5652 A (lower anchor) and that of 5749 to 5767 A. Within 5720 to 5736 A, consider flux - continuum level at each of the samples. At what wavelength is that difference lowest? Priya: 5721.10 A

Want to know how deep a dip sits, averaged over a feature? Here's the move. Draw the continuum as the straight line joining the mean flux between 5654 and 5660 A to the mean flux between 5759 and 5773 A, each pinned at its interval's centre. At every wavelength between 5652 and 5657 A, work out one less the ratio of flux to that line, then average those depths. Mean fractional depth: -0.03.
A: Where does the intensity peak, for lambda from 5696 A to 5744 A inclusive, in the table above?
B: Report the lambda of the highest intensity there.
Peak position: 5723.74 A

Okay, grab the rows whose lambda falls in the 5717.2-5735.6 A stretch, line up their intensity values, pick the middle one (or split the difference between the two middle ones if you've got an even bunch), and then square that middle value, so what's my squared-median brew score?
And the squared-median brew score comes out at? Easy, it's 349.7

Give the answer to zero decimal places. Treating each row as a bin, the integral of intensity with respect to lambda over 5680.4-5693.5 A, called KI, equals 221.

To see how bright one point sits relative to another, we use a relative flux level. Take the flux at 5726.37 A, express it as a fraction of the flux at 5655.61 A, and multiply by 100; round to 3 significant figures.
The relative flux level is 107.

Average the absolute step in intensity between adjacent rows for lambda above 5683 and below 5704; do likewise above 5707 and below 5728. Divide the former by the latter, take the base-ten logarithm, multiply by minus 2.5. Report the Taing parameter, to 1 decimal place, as 1.4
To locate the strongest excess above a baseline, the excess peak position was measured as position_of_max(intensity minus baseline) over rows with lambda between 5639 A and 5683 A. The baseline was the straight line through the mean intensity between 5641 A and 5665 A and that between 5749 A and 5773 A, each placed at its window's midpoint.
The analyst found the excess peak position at 5653.01 A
